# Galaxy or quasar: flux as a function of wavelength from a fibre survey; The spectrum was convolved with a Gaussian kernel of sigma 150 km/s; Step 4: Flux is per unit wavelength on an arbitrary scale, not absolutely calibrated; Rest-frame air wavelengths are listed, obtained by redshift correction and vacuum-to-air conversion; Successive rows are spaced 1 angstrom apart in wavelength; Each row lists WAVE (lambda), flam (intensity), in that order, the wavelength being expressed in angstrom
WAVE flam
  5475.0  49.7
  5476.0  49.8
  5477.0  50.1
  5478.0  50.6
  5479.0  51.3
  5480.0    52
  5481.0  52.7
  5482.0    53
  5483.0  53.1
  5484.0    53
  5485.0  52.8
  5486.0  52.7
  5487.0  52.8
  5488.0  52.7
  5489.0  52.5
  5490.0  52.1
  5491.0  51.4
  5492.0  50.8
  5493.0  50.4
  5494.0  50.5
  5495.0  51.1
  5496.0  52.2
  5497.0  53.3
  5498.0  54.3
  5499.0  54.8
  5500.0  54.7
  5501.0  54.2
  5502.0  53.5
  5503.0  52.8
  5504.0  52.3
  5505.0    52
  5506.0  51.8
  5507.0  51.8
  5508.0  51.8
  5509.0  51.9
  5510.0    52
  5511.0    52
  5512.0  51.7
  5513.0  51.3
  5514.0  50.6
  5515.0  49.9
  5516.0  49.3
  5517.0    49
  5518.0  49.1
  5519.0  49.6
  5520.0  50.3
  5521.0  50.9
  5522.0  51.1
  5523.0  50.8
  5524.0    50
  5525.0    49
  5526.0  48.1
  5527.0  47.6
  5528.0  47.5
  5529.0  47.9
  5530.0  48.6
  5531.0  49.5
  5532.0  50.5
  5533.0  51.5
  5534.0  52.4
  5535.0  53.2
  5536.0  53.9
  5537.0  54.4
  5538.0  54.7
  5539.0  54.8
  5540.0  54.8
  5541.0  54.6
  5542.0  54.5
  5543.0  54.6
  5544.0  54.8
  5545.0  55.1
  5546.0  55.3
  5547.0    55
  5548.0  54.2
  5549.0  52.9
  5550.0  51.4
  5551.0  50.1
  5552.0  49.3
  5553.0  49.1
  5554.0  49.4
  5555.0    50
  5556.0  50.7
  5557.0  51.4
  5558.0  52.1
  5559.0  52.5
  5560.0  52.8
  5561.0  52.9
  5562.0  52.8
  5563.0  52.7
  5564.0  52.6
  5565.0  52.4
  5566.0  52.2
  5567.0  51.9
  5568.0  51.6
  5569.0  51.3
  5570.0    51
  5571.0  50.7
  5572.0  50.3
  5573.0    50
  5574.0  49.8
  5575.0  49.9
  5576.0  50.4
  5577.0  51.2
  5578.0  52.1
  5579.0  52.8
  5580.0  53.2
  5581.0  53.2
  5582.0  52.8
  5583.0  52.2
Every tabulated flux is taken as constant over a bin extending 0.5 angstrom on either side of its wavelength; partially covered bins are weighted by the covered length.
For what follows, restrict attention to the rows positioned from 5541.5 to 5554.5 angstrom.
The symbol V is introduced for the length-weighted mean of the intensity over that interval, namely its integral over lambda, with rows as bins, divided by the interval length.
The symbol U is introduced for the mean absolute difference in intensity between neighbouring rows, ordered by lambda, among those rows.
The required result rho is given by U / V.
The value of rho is 0.0115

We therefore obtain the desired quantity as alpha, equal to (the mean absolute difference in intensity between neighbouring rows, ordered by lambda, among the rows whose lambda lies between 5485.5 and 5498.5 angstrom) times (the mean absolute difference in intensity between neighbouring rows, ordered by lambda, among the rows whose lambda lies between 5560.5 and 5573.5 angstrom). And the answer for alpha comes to 0.129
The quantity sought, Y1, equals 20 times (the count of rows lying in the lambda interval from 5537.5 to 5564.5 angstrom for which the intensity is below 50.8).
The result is 120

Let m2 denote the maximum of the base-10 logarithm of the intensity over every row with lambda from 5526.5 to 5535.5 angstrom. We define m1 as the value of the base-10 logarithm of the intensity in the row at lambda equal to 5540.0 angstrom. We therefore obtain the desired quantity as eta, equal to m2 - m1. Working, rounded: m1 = 1.74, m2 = 1.73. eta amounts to -0.01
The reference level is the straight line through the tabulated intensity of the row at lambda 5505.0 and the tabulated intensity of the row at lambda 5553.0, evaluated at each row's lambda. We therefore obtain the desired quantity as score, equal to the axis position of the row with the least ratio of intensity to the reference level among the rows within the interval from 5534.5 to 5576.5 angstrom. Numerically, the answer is 5553.0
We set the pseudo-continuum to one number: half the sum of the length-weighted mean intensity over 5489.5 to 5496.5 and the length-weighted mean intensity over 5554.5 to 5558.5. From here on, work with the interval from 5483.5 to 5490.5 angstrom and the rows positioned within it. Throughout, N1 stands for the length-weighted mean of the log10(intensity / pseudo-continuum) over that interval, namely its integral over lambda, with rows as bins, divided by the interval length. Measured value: 0.013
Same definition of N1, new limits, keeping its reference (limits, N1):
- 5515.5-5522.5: -0.011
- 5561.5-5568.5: 0.010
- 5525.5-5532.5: -0.023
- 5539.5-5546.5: 0.030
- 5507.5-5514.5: 0.004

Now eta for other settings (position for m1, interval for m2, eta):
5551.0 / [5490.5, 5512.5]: 0.04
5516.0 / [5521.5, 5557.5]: 0.05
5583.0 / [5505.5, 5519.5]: 0.00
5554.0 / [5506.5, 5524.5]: 0.02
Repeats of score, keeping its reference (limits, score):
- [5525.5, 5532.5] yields 5528.0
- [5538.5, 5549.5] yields 5549.0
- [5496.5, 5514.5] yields 5514.0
